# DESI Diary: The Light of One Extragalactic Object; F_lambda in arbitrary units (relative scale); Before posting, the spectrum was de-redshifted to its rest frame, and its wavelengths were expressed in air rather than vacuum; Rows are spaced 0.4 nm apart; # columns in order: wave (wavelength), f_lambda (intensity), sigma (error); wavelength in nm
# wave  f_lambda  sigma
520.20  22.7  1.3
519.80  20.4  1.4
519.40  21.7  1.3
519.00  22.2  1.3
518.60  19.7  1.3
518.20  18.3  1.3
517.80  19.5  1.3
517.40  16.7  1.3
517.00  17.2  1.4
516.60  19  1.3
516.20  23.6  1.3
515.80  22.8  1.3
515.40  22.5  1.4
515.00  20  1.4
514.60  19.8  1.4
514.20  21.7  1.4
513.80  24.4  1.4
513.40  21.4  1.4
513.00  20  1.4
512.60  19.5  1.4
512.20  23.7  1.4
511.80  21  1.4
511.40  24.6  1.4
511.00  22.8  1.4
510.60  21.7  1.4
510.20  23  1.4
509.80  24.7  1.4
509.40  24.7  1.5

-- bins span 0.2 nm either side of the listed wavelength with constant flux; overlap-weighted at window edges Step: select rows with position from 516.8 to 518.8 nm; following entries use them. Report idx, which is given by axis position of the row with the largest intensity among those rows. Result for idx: 518.60 nm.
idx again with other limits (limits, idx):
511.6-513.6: 512.20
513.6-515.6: 513.80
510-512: 511.40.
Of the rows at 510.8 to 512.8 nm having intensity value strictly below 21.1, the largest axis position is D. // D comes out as 512.60 nm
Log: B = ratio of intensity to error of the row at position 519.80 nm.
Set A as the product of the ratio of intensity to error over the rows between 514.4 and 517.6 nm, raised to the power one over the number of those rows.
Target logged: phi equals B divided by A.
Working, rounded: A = 14.9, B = 14.6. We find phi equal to 0.98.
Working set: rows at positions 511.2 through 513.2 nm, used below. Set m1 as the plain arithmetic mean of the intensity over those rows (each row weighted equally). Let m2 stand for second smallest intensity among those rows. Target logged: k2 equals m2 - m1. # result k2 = -1.76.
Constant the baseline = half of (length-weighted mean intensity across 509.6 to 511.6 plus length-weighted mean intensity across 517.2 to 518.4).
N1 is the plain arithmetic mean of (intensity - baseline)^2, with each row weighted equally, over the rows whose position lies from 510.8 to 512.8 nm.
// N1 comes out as 5.8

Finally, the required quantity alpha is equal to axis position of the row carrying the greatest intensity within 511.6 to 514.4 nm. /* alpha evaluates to 513.80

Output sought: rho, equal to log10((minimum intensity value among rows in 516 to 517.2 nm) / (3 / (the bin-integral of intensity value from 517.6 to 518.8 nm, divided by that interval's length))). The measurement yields 2.04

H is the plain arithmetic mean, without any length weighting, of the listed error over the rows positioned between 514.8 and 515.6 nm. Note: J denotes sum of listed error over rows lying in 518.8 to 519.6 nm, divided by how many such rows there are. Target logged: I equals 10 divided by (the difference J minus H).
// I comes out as -100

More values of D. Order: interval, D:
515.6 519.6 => 518.60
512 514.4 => 513.00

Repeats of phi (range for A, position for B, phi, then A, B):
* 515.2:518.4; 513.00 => 0.96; 14.9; 14.3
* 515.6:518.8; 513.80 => 1.17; 14.8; 17.4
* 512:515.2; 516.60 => 0.96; 15.2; 14.6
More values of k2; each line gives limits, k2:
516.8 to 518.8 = -1.08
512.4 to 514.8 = -1.33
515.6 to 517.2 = -1.65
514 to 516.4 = -1.73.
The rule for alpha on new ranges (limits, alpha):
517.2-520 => 519.00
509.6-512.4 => 509.80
